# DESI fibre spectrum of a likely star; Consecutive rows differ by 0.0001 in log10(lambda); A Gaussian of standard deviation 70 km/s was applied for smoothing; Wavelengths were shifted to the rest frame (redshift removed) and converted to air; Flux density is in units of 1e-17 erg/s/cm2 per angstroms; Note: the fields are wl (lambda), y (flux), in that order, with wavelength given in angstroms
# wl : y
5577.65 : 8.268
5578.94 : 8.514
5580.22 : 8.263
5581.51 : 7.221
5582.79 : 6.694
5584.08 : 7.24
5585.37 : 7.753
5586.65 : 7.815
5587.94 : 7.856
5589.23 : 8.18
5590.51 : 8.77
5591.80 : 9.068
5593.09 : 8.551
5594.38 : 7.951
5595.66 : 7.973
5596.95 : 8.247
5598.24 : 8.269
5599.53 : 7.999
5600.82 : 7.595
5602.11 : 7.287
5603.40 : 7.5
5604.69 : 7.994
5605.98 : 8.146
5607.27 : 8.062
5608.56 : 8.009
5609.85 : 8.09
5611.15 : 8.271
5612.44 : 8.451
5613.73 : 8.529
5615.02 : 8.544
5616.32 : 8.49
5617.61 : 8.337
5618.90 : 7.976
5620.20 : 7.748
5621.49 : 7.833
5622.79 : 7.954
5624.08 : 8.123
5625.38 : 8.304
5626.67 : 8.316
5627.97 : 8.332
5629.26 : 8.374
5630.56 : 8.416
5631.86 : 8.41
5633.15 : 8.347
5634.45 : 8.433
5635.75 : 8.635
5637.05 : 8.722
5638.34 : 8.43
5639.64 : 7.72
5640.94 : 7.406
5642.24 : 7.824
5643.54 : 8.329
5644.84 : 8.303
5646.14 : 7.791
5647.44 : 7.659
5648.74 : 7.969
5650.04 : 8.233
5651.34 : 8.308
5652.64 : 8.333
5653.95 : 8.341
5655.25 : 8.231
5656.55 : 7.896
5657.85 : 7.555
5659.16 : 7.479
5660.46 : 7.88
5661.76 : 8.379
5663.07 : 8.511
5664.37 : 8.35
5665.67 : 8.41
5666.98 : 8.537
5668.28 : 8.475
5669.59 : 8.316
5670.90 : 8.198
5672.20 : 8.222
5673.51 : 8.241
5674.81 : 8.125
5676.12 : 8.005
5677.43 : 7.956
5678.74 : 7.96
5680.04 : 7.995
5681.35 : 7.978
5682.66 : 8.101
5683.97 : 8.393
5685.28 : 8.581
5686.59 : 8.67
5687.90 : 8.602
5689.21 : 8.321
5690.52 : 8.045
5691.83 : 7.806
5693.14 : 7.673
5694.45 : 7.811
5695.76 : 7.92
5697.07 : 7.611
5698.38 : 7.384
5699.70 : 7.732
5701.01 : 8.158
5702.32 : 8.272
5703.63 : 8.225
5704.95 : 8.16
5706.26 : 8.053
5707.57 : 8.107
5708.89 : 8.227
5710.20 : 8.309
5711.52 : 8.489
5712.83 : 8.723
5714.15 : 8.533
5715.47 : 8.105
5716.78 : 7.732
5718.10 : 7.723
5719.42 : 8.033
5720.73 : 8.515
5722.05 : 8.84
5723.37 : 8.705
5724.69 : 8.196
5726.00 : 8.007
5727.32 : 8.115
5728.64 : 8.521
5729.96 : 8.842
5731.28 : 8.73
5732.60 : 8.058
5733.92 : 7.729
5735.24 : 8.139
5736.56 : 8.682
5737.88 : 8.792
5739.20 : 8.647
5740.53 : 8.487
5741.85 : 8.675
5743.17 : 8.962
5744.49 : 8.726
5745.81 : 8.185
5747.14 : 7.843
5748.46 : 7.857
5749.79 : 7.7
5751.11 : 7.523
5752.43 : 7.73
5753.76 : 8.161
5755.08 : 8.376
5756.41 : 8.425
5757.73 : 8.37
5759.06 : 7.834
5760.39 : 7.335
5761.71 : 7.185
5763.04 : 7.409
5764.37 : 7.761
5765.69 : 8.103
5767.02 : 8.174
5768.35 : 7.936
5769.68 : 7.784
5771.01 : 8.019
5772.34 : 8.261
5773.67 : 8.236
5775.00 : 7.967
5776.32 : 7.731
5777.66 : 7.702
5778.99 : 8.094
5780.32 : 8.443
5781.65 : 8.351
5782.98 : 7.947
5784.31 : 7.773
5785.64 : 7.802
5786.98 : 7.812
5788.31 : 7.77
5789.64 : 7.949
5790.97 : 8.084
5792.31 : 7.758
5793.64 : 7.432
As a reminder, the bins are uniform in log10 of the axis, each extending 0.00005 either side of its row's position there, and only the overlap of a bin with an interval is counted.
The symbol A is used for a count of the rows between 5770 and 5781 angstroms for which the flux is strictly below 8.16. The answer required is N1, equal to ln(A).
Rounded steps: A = 5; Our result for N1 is 1.61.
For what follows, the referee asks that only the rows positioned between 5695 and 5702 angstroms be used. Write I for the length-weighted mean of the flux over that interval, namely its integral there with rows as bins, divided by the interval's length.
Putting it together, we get 7.8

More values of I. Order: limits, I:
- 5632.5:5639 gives 8.5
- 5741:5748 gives 8.5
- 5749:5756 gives 7.9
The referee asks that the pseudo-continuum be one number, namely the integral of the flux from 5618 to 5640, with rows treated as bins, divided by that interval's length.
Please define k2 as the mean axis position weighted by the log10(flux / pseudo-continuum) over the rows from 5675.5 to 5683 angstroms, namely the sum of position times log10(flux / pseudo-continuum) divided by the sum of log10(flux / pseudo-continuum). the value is 5679.1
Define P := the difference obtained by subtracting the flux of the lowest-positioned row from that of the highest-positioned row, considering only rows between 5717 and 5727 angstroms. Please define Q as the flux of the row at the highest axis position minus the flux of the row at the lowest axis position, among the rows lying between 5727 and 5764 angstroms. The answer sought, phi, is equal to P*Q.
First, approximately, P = 0.28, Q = -0.7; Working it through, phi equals -0.20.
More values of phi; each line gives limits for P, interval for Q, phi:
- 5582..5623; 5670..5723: 0.81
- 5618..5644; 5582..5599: 0.56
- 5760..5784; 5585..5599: 0.32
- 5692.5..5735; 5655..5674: 0.00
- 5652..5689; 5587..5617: 0.17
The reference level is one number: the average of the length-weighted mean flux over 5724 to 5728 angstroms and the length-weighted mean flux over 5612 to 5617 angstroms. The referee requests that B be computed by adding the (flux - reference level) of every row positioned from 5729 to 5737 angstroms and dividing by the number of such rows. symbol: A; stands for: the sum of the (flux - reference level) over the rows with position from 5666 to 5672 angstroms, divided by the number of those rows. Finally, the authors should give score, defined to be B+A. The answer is 0.1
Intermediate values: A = 0.07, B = 0.0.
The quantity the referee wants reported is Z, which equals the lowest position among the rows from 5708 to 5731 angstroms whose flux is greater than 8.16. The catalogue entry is 5708.89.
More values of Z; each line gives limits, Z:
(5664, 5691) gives 5664.37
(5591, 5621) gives 5591.80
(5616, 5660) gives 5616.32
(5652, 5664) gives 5652.64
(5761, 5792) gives 5767.02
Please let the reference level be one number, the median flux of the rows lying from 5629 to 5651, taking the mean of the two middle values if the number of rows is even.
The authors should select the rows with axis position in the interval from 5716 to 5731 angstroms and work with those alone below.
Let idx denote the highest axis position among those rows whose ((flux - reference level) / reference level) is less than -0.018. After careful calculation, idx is 5727.32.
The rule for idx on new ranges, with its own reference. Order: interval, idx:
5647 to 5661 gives 5660.46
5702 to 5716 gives 5715.47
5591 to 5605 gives 5604.69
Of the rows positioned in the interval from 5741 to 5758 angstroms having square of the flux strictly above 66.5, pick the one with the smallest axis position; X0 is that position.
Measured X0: 5741.85 angstroms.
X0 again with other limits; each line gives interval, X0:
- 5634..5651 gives 5634.45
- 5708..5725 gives 5708.89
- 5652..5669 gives 5652.64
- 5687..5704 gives 5687.90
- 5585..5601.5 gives 5589.23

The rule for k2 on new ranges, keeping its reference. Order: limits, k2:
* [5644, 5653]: 5646.8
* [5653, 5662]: 5658.5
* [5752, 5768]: 5761.2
